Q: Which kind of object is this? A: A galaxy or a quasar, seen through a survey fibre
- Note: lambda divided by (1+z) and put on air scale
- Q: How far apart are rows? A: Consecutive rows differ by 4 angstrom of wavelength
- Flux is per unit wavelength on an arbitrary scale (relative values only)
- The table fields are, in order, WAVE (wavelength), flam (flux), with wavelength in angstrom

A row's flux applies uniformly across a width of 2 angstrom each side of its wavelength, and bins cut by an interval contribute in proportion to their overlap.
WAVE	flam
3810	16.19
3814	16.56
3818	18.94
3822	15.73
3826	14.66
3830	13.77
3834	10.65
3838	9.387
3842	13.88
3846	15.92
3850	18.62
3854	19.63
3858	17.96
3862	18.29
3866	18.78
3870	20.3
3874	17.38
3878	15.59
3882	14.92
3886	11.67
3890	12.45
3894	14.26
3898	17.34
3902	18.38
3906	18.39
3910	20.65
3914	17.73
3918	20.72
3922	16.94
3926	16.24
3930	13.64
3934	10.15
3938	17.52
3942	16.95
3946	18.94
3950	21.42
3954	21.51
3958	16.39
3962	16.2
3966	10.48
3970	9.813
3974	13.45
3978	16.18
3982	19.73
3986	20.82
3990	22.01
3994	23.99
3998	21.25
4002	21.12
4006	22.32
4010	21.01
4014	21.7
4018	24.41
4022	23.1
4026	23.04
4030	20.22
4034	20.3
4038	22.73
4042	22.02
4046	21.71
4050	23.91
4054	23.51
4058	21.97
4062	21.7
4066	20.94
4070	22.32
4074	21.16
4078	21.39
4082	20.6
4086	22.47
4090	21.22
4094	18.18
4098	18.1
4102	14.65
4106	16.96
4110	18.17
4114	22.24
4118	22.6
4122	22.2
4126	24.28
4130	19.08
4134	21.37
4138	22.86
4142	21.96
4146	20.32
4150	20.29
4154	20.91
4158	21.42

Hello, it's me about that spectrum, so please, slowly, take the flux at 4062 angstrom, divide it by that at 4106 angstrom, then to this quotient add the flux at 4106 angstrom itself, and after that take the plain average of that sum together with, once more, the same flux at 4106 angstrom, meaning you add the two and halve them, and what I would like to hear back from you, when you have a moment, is 17.6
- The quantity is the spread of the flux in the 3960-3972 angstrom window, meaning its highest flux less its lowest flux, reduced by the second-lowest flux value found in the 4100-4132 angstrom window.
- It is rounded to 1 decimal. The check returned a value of -10.6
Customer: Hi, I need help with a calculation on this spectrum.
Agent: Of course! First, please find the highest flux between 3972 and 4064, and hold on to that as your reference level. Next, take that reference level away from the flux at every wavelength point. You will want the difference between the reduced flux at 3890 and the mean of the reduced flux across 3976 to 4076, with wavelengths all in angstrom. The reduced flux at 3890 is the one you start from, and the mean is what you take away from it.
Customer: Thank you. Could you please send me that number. -9.3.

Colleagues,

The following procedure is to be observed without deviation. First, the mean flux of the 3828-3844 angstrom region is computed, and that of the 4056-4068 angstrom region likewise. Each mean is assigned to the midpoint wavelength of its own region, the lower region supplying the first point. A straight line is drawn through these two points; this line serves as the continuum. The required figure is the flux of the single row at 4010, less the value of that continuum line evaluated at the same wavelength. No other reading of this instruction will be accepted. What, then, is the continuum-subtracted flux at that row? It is 1.7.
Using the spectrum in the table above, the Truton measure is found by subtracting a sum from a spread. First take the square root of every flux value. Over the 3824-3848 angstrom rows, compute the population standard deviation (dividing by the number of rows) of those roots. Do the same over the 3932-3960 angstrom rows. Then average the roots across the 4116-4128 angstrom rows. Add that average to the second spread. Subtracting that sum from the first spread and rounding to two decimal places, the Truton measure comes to -4.93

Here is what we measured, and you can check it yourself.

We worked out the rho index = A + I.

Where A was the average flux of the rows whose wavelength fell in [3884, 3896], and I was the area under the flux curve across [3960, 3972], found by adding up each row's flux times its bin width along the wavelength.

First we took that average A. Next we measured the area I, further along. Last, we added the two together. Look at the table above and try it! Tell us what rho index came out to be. 159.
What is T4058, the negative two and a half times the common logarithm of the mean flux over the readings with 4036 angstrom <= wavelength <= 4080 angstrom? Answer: -3.36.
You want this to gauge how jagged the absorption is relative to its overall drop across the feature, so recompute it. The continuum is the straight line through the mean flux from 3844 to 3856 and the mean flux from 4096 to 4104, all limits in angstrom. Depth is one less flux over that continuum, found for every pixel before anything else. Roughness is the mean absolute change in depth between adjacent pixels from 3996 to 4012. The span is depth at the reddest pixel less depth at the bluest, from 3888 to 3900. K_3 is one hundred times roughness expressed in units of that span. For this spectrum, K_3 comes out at -18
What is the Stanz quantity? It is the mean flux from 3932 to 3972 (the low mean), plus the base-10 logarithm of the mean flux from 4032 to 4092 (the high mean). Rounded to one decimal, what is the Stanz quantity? 17.3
